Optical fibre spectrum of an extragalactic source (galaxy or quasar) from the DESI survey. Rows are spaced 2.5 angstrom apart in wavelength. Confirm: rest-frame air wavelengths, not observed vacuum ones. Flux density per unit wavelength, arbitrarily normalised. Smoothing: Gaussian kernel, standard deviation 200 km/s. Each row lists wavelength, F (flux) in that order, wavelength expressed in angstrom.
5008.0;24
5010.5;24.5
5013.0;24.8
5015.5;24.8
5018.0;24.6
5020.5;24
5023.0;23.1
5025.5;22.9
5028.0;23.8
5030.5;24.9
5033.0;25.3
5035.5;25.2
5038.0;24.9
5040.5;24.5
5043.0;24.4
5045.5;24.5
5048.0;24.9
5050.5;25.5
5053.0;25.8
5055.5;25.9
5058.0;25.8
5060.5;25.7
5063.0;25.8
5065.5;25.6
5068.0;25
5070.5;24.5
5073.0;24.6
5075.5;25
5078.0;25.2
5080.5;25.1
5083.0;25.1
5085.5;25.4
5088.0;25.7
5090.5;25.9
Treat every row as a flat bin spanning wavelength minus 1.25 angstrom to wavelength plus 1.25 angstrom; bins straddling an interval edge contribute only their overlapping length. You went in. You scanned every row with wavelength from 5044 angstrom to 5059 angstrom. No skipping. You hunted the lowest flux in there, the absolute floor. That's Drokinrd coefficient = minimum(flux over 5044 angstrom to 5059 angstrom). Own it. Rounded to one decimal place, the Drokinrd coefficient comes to 24.5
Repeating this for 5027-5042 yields 23.8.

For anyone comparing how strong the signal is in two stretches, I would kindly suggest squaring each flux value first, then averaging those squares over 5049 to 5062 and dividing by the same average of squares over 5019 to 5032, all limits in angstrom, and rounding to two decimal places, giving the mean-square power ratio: 1.17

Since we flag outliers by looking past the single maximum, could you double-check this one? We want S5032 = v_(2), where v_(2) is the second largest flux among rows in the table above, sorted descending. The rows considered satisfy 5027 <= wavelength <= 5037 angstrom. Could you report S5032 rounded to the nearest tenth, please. 25.2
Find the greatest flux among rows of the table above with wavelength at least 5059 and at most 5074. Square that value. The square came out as 666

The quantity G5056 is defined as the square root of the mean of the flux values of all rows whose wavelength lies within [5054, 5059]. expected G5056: 5.08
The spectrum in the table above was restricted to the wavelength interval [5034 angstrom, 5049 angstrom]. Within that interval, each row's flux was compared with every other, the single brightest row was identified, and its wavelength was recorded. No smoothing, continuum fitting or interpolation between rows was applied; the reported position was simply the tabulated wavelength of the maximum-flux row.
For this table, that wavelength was 5035.5 angstrom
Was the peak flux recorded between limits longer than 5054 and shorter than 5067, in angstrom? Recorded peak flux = 25.9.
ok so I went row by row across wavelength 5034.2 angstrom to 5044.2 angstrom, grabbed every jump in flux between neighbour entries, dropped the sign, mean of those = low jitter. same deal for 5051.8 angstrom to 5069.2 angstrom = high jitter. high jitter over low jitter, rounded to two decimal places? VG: 0.75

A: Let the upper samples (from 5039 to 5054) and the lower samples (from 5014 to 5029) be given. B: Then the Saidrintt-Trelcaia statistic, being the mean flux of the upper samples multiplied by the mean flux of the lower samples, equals 595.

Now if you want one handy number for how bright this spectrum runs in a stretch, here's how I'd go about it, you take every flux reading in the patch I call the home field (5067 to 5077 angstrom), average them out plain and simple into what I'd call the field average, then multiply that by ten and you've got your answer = 248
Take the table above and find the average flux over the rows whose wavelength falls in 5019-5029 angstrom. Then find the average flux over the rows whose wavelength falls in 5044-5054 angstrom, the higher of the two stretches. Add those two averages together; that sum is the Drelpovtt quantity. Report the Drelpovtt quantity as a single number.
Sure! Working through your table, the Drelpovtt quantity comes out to 48.6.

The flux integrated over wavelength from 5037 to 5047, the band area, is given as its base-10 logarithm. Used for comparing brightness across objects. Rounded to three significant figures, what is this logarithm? 2.39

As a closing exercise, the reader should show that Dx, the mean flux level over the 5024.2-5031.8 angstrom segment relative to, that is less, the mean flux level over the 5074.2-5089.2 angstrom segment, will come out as -1.4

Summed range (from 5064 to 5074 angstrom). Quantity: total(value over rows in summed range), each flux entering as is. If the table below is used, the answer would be 100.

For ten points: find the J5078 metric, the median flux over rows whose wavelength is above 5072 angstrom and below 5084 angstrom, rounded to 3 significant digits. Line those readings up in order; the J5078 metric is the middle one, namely 25.1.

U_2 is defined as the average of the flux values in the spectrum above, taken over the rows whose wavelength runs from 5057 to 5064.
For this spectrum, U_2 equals 25.8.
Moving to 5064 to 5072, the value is 25.0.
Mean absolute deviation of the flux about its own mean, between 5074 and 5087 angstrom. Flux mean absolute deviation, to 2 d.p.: 0.11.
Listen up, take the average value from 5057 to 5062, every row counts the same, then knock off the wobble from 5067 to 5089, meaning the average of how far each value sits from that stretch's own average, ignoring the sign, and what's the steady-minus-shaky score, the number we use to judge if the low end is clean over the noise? 25.5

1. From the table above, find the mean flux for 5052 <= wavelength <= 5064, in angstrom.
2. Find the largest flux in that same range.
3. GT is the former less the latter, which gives -0.10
